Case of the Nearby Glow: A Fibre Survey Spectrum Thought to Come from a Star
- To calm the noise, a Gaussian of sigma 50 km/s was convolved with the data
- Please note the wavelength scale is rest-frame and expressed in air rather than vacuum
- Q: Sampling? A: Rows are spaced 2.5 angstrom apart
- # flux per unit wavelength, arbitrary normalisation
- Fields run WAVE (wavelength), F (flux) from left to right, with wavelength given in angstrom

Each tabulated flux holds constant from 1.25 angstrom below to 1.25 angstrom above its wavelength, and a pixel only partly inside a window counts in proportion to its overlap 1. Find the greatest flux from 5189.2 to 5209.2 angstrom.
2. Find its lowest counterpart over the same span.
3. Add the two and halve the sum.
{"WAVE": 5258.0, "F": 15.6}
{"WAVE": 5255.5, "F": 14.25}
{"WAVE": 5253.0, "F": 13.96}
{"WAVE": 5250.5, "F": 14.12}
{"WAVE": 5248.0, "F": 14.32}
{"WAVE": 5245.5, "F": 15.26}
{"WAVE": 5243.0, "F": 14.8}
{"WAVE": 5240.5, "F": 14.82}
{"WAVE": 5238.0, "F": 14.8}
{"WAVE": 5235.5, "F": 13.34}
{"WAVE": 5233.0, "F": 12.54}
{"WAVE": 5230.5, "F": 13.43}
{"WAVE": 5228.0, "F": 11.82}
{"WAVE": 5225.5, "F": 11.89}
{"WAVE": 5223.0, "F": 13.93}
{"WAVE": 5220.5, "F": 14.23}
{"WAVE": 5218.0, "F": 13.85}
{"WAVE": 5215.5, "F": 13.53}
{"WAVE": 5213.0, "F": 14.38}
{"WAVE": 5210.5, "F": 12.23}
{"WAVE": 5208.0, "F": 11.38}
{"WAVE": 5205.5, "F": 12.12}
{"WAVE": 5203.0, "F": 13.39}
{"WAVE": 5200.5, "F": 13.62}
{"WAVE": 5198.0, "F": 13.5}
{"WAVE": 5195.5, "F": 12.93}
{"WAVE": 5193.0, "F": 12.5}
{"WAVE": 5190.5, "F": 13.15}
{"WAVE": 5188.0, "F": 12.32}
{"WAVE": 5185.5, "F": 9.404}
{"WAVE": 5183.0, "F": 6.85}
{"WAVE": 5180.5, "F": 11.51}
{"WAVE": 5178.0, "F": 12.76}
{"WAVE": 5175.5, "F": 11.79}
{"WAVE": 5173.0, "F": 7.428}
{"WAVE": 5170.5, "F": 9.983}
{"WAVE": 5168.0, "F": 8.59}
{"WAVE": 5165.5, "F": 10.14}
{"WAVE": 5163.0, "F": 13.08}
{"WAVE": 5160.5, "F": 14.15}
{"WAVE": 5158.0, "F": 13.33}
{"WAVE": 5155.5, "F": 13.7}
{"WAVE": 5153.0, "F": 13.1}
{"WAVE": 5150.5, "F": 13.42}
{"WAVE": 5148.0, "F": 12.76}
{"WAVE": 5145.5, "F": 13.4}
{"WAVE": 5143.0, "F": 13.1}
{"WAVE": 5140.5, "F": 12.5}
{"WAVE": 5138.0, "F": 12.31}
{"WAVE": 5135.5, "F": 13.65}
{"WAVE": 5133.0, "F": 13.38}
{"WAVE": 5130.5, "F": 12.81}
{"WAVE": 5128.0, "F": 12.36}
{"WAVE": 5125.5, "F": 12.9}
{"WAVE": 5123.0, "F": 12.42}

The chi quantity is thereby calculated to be 12.5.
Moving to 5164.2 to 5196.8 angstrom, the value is 10.0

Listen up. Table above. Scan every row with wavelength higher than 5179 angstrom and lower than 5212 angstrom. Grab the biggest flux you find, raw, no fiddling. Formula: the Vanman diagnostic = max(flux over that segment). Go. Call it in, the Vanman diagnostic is 13.62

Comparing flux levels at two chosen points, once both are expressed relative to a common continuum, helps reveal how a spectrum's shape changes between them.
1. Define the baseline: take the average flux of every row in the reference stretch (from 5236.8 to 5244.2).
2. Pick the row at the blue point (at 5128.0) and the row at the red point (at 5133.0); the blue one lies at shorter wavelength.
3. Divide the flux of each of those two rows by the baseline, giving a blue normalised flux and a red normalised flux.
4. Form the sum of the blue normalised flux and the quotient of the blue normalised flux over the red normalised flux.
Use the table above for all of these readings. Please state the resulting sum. 1.76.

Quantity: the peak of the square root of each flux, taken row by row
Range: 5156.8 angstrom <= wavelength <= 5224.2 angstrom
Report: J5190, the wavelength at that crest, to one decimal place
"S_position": 5213.0 angstrom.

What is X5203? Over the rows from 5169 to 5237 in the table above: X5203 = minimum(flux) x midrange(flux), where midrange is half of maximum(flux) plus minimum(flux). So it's 73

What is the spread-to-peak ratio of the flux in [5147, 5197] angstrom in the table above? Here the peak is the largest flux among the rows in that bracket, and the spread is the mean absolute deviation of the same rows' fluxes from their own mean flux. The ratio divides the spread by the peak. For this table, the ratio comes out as 0.12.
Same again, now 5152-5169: 0.12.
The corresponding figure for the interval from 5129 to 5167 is 0.04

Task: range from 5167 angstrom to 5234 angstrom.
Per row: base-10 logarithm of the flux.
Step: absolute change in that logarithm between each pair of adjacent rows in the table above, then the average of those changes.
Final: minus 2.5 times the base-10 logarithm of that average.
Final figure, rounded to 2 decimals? 3.15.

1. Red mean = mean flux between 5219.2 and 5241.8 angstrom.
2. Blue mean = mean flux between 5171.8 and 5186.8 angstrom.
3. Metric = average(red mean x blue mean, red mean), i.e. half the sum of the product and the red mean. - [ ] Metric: 74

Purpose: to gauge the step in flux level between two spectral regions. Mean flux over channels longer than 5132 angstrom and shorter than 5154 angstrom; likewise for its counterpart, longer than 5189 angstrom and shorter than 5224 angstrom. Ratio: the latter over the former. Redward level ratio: 1.01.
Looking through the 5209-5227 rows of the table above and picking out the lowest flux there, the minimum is 11.89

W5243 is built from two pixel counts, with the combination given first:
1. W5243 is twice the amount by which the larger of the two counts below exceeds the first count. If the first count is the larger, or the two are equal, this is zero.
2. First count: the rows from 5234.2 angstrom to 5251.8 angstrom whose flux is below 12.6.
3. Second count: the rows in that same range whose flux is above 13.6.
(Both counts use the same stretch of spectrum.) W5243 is 12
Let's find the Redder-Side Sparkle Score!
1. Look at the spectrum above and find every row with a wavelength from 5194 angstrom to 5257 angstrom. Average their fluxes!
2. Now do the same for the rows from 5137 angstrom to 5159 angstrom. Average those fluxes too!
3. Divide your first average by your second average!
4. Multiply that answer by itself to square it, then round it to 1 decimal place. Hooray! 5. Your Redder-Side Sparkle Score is 1.1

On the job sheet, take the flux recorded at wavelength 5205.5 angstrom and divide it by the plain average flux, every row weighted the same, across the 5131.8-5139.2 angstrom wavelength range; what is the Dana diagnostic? 0.92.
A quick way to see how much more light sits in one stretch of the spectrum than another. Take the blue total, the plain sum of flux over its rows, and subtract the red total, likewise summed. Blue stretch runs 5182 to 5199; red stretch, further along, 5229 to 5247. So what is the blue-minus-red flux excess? -18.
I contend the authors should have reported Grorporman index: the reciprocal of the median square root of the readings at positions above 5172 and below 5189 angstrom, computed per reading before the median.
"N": 0.295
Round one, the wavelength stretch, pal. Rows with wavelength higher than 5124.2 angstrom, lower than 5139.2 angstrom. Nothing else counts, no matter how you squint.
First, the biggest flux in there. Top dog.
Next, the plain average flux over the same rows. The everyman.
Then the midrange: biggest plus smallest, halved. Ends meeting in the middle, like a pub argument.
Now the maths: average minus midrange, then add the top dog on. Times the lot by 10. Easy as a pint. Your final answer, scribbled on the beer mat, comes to 135.7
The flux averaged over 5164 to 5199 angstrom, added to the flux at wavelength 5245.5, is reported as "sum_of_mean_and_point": 26.2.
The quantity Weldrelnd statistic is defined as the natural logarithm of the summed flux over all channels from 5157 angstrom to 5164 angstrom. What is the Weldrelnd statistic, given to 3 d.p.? 3.703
